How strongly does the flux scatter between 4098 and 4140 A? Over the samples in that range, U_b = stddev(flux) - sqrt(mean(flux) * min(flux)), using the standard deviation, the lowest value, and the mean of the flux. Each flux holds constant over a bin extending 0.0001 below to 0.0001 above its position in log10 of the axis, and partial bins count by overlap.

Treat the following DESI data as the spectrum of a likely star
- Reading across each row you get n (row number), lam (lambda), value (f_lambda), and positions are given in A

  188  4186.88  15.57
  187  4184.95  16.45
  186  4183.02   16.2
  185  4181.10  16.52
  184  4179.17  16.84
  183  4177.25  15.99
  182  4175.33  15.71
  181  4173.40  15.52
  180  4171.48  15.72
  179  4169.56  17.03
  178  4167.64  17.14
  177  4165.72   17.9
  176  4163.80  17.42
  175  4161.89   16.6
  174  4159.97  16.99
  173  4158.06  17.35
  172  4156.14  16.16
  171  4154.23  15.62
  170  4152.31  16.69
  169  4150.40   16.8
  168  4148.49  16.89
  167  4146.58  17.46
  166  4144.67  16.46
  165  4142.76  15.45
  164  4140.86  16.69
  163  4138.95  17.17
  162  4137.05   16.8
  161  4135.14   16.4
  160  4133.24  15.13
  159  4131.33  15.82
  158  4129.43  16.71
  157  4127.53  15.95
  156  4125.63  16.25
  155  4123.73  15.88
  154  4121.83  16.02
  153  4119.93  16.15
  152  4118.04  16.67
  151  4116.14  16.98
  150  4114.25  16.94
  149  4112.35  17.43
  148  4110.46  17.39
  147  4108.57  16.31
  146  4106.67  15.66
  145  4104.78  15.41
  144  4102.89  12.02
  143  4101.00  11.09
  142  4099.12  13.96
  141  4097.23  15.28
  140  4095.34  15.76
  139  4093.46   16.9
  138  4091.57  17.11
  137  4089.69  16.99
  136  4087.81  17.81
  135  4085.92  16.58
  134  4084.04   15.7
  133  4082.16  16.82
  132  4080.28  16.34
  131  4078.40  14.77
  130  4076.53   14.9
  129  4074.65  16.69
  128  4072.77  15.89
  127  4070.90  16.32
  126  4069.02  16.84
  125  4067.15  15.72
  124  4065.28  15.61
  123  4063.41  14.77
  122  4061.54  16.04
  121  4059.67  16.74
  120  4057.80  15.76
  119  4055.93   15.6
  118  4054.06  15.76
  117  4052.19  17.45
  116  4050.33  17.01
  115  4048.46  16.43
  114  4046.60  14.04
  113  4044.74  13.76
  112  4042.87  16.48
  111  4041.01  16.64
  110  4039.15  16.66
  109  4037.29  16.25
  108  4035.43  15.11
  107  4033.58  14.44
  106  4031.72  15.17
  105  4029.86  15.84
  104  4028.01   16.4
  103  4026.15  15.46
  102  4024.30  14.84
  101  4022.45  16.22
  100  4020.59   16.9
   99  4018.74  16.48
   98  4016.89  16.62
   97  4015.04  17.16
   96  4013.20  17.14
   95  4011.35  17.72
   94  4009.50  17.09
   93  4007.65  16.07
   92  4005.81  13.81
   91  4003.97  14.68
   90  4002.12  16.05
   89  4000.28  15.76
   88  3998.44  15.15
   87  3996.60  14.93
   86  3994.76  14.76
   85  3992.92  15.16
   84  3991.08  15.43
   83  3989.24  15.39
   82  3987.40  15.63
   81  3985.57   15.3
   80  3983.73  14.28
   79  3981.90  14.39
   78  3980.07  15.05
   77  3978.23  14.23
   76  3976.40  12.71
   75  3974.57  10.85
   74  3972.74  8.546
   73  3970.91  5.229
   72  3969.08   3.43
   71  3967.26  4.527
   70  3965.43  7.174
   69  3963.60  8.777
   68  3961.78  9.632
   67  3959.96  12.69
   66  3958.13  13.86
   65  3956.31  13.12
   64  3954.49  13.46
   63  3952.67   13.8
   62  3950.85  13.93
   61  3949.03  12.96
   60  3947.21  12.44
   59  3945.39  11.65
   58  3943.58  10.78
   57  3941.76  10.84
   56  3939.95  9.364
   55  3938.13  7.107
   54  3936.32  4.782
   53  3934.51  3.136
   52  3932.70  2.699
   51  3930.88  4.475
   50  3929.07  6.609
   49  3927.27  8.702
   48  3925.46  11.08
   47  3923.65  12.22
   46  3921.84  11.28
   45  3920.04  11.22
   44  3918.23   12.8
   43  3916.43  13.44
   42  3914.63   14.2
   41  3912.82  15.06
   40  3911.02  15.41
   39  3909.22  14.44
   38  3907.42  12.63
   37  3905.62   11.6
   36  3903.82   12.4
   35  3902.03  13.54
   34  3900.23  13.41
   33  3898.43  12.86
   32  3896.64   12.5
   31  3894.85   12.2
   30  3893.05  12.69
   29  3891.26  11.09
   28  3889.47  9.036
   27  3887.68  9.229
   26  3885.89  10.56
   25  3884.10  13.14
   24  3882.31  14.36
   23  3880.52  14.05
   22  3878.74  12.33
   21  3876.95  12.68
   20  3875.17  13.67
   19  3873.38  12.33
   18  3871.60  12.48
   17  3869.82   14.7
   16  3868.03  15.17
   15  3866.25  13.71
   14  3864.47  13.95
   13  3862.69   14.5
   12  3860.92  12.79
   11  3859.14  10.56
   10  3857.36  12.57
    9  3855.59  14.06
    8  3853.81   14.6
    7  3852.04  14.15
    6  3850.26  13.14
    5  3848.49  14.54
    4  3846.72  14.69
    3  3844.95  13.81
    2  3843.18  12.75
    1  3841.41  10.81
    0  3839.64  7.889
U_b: -12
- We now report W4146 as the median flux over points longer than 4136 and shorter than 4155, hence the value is 16.7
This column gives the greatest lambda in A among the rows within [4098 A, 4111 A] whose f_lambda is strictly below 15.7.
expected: 4106.67 A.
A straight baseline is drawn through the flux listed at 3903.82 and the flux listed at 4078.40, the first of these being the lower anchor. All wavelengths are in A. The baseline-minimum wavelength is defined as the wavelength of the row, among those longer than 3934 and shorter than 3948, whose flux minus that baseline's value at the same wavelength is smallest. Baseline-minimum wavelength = 3934.51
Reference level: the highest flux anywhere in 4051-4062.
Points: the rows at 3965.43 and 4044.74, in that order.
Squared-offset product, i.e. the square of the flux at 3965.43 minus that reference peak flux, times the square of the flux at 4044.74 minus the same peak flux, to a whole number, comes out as 1438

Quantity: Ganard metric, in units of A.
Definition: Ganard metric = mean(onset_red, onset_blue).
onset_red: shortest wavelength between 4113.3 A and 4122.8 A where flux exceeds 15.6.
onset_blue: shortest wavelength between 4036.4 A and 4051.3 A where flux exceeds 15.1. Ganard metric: 4075.8 A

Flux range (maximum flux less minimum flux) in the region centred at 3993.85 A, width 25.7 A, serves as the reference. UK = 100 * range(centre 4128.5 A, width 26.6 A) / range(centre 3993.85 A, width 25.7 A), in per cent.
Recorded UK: 91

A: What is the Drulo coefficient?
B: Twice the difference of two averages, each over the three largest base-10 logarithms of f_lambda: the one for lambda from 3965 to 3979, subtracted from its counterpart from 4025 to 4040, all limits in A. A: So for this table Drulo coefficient 0.24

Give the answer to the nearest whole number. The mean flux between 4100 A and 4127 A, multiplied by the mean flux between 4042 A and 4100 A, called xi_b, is 252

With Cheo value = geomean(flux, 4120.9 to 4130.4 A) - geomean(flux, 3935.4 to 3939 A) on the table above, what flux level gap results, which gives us 10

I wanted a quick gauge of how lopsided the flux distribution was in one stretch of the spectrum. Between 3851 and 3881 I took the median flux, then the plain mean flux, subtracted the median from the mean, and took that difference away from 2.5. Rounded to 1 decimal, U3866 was 2.8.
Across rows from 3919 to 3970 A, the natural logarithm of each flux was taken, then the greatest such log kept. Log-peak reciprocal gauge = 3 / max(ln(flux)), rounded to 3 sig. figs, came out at 1.14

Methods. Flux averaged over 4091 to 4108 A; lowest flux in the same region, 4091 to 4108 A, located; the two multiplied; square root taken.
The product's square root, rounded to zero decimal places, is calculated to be 13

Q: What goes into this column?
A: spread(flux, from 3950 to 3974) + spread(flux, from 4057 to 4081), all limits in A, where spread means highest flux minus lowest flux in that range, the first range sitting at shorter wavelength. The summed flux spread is 13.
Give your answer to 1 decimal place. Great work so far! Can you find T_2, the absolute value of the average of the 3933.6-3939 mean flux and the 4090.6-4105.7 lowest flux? 8.0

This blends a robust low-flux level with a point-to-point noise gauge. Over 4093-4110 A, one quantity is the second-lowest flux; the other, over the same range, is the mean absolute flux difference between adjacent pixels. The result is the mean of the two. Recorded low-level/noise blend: 6.7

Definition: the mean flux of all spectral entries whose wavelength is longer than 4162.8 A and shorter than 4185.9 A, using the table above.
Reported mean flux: 16.5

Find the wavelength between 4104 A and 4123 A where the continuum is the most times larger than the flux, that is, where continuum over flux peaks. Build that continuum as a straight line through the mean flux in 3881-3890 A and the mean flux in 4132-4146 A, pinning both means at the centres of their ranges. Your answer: 4104.78 A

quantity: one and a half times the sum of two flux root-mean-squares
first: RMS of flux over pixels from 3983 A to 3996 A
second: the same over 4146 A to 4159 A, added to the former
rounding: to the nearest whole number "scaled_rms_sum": 48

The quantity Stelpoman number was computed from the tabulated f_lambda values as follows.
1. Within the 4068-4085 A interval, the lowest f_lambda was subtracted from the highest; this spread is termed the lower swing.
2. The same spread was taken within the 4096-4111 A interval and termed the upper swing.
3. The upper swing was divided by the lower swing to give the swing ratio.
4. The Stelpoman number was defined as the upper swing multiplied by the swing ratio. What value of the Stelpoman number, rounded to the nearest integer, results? 19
